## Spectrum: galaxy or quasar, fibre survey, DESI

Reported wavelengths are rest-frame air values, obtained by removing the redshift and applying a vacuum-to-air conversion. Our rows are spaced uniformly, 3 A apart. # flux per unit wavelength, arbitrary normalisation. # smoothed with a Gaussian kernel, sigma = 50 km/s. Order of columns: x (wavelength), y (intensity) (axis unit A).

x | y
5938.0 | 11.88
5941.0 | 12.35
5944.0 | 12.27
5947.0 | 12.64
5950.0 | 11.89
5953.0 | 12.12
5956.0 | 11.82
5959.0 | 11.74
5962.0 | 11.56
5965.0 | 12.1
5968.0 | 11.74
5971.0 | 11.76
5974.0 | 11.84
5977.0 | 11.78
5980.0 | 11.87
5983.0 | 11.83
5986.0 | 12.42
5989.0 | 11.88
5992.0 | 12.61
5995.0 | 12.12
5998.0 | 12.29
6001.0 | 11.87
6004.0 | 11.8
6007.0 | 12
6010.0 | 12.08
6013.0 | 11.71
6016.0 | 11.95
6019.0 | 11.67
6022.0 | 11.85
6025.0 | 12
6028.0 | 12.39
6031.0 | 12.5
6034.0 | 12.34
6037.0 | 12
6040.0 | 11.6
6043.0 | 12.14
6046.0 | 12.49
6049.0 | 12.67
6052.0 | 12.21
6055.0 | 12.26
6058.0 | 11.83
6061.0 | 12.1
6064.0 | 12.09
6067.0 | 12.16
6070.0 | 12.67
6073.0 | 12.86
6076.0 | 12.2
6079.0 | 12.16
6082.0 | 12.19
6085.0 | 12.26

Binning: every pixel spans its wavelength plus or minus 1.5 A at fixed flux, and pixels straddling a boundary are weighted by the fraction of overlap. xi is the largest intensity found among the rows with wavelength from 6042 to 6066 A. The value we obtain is 12.67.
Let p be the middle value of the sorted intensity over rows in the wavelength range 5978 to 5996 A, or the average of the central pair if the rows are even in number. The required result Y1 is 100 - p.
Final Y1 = 88.0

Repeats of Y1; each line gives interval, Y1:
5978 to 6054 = 88.0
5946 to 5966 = 88.1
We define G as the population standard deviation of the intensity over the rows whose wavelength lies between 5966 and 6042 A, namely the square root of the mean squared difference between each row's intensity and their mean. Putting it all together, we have 0.273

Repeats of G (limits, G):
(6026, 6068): 0.270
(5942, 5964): 0.339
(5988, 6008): 0.266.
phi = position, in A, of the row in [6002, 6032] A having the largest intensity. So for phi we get 6031.0 A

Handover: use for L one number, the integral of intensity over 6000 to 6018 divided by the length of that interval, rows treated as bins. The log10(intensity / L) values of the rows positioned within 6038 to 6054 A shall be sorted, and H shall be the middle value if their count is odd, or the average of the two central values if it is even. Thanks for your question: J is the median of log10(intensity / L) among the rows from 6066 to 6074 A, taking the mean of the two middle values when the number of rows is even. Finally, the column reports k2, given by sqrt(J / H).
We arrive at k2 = 1.6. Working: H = 0.011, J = 0.027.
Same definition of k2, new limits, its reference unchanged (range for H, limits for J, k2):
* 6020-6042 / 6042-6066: 1.6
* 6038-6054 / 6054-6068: 0.8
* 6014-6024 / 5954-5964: 1.8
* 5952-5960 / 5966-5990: 0.9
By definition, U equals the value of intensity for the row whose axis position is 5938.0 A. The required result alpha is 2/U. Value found 0.168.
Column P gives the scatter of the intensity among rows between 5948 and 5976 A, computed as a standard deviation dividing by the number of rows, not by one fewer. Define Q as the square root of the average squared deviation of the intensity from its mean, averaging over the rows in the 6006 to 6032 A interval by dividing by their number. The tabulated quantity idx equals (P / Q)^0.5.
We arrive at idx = 0.80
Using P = 0.168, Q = 0.26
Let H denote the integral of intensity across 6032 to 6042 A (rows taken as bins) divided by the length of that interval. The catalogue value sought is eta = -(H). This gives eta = -12.0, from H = 12.0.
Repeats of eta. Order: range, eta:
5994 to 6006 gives -12.0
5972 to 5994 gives -12.0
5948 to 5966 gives -11.9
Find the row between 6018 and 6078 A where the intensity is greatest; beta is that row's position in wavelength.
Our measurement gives 6073.0 A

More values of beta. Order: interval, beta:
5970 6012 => 5992.0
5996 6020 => 5998.0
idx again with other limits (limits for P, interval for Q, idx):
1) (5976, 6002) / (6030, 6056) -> 0.97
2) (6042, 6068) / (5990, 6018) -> 0.94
